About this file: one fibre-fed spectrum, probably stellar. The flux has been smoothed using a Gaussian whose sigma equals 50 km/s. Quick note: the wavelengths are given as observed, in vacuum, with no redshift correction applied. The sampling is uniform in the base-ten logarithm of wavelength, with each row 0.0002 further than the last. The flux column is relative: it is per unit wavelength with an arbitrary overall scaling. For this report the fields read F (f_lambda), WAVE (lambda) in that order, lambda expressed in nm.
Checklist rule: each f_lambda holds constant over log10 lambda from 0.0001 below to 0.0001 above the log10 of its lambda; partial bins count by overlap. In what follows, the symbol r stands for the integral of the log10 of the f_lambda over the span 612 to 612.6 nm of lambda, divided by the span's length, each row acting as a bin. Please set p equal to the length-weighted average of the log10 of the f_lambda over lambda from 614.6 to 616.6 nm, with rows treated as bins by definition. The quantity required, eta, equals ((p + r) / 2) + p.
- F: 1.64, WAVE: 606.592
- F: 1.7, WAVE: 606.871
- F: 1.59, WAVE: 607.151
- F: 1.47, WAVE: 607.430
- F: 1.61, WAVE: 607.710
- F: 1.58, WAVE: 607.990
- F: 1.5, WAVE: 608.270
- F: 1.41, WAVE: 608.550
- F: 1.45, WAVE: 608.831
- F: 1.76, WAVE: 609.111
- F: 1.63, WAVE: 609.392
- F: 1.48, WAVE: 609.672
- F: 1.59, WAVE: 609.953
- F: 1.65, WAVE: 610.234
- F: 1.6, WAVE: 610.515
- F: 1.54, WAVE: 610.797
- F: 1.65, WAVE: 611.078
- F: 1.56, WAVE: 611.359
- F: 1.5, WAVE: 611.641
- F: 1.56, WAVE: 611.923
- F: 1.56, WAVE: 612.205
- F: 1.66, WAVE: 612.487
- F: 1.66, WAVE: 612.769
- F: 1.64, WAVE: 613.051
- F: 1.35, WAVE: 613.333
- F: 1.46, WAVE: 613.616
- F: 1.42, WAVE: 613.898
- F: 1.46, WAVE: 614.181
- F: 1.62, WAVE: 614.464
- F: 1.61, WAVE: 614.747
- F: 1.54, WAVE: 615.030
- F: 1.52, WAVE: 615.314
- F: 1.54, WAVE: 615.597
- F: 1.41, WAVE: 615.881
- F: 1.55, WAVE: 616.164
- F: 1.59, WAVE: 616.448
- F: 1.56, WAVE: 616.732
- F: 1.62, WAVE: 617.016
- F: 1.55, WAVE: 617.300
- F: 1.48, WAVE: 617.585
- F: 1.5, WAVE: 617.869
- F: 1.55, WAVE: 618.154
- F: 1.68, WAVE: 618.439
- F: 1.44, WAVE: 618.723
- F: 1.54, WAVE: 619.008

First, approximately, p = 0.186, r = 0.205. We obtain 0.382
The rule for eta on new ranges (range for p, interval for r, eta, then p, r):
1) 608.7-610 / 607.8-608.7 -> 0.385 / 0.198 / 0.176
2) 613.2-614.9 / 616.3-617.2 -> 0.358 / 0.172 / 0.201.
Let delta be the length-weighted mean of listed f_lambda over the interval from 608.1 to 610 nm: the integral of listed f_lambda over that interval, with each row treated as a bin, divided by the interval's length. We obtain 1.544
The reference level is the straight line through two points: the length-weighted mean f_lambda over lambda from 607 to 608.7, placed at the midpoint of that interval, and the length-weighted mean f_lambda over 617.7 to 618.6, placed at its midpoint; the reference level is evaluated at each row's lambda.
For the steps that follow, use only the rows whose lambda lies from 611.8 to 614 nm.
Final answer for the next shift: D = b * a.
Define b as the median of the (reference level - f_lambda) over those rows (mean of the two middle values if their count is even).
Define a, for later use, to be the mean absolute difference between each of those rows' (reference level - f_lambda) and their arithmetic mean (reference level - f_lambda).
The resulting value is -0.0015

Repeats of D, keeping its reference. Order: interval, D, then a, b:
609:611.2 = -0.0048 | 0.06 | -0.08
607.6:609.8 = -0.0011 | 0.09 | -0.01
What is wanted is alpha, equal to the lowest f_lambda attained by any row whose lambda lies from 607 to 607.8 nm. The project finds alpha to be 1.47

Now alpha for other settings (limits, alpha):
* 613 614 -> 1.35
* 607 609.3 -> 1.41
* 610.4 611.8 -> 1.5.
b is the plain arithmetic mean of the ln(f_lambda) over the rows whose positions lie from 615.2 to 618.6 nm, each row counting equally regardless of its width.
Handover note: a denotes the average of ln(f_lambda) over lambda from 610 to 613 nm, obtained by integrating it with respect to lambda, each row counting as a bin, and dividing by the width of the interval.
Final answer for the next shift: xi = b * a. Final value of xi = 0.2027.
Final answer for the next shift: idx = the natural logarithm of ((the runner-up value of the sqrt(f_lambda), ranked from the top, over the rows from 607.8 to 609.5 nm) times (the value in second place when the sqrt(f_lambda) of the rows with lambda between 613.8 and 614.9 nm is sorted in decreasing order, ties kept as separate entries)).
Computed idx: 0.482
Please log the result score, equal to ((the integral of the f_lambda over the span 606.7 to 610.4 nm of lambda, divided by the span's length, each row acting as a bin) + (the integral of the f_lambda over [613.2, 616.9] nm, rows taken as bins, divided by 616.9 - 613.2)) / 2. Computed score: 1.54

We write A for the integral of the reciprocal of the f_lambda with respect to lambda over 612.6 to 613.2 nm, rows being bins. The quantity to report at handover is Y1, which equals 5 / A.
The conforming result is 13.7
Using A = 0.365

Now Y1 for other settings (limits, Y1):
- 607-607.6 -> 12.8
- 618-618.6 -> 13.4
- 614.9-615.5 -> 12.8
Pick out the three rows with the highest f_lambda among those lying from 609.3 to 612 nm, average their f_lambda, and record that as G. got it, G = 1.64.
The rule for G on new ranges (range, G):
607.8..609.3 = 1.61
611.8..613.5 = 1.65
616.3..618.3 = 1.59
